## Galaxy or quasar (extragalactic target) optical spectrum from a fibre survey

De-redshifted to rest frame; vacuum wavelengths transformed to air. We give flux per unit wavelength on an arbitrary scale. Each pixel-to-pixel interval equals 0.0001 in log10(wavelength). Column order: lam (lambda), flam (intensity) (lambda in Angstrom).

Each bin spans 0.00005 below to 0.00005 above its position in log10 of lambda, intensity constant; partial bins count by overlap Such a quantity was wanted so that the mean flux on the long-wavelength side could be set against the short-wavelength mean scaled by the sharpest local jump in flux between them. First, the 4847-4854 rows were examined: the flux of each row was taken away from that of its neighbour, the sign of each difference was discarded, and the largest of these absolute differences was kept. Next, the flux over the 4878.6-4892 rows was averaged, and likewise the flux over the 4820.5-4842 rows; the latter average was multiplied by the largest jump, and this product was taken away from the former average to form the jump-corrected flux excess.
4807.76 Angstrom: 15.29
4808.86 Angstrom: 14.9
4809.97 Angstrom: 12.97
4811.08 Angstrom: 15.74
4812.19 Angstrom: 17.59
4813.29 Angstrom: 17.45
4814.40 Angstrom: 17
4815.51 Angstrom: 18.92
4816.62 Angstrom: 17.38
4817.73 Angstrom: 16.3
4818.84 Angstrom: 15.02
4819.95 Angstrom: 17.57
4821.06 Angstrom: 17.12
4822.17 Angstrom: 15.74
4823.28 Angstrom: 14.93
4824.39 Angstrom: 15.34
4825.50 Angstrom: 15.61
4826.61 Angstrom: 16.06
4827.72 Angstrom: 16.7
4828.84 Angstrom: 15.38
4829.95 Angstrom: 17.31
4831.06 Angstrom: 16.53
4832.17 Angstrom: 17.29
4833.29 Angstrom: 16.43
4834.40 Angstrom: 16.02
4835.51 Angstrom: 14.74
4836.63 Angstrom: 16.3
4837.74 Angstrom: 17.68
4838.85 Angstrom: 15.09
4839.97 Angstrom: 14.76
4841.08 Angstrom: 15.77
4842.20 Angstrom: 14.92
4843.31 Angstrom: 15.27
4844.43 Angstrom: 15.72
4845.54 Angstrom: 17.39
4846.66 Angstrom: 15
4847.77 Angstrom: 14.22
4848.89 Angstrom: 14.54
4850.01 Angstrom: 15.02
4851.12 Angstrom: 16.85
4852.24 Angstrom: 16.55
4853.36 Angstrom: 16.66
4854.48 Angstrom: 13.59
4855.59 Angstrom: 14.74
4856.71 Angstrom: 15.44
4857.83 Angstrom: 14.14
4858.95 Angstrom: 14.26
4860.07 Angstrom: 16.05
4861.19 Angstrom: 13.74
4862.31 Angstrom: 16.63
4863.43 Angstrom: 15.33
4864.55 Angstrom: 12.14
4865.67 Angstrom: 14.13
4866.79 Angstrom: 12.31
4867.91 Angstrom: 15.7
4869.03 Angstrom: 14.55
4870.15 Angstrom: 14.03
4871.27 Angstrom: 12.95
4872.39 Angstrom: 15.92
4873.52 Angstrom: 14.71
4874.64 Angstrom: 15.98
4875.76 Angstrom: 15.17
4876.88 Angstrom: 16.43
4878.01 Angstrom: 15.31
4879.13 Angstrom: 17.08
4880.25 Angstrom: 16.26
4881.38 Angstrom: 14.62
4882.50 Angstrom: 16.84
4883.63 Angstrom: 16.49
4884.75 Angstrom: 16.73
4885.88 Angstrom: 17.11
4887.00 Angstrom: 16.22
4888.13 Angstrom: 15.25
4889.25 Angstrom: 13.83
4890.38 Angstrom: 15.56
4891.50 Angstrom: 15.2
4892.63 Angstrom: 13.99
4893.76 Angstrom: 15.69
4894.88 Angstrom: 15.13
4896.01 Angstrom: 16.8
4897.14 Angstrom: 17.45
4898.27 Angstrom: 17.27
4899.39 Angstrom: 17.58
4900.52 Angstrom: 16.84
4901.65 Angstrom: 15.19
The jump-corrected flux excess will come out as -13.4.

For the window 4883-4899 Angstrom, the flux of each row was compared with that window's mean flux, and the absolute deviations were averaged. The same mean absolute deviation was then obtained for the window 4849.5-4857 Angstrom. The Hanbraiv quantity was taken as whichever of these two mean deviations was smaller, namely 0.96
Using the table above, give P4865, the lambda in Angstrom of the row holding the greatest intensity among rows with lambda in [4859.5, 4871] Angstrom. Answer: 4862.31 Angstrom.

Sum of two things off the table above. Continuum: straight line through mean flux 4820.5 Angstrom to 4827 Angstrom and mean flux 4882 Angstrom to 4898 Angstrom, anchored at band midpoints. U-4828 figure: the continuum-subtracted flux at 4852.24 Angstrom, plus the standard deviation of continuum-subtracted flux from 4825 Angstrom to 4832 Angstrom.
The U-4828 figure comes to 1.4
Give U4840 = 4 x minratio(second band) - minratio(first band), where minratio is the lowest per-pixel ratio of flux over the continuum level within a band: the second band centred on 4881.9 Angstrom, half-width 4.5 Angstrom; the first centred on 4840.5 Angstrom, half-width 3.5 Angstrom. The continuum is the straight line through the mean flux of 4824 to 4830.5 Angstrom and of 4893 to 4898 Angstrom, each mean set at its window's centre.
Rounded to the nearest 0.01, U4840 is 2.69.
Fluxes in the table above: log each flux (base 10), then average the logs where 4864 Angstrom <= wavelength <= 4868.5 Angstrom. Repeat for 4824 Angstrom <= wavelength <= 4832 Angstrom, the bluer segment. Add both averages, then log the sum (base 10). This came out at 0.369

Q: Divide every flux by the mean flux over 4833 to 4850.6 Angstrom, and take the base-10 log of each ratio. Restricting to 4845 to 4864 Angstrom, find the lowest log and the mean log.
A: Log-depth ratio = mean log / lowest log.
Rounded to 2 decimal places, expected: 0.14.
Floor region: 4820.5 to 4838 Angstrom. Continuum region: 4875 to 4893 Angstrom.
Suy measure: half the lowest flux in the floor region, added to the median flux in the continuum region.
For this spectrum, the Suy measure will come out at 23.3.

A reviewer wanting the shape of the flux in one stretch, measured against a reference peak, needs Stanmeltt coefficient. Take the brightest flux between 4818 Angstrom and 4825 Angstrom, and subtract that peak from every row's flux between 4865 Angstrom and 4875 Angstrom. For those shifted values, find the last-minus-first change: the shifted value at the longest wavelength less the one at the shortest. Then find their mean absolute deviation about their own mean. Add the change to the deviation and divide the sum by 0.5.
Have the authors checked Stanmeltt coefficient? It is 6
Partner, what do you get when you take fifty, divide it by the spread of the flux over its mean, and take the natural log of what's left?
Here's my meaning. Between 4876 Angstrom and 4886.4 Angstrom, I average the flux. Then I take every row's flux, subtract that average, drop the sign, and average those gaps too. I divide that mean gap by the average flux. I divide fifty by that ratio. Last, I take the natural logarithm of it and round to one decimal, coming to 7.2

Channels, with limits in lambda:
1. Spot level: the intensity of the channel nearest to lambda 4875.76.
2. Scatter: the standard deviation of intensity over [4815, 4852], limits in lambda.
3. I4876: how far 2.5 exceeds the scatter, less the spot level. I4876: -13.8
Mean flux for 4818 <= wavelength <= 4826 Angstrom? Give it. 15.9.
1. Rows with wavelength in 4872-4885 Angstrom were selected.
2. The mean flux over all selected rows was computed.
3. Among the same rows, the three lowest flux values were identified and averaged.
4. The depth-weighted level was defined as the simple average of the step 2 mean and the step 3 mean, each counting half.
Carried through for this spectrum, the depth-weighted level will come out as 15.4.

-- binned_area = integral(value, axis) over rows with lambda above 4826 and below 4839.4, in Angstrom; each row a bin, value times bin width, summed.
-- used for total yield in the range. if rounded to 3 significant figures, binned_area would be 218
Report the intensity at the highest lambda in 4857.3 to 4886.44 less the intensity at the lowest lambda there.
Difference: 3.0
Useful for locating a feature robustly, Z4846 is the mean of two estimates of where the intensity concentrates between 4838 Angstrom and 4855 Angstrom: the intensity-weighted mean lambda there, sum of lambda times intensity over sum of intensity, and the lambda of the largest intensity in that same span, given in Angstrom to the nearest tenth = 4846.1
